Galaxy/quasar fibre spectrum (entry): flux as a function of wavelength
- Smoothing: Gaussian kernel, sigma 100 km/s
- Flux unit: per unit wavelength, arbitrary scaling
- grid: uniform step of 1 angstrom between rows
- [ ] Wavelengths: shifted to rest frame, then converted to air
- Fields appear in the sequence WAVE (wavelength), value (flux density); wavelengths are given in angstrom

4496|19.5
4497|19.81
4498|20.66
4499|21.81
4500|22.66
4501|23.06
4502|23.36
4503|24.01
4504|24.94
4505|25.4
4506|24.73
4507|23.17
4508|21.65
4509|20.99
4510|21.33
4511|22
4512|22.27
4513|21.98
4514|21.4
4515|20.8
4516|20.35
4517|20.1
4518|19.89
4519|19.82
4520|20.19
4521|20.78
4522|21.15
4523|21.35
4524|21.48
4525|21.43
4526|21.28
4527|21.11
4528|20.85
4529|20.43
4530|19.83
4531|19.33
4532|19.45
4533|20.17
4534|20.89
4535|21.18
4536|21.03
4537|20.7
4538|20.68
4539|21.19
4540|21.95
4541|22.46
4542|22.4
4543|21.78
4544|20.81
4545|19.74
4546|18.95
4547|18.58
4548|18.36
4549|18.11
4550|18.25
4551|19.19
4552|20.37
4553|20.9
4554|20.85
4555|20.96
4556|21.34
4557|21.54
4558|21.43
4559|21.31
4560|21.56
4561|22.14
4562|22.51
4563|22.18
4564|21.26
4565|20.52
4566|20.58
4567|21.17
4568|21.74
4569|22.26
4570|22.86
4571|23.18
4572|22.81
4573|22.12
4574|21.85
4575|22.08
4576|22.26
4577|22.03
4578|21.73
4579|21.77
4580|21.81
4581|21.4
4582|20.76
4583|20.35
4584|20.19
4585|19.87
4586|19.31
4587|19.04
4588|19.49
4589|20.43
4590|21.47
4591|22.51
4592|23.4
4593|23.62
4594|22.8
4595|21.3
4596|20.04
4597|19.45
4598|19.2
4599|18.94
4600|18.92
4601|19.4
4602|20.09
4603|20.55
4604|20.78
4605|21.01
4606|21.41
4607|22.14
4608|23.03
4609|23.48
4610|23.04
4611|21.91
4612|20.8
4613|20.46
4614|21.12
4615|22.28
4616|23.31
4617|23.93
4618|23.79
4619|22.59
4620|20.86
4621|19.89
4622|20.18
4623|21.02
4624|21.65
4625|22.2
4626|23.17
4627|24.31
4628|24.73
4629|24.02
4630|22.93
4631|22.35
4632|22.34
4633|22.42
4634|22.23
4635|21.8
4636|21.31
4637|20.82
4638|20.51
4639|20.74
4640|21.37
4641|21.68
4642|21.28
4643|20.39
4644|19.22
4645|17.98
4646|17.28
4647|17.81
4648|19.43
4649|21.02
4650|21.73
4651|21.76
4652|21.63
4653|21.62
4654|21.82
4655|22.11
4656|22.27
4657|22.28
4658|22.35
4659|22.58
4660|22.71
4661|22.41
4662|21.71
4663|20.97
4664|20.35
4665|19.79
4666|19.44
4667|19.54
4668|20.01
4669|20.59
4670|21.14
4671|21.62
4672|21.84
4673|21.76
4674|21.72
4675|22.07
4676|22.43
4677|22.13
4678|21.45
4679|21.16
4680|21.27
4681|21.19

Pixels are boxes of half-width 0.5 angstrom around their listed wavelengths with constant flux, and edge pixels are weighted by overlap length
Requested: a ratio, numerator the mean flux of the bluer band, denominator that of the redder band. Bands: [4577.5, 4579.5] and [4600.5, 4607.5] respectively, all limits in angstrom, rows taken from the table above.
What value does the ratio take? 1.05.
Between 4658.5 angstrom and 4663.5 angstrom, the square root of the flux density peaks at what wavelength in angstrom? 4660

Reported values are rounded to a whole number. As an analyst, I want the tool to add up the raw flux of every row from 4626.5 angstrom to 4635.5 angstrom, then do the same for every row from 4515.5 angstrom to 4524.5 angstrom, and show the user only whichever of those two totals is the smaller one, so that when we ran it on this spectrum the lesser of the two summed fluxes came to 185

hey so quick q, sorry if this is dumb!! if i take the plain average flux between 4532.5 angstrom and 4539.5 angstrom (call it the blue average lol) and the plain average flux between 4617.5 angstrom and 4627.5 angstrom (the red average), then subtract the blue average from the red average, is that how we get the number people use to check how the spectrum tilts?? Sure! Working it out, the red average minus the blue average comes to 1.1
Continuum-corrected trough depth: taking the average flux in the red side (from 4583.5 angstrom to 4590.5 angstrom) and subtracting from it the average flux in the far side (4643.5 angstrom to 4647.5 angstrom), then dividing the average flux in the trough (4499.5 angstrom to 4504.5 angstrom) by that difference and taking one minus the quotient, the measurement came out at -11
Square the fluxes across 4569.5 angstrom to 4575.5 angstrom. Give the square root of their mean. 22.5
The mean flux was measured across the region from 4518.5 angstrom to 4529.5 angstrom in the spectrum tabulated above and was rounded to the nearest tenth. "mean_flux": 20.9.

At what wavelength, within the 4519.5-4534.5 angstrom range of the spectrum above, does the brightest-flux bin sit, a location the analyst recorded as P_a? 4524 angstrom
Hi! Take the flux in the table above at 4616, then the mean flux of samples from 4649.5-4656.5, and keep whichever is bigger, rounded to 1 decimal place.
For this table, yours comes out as 23.3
